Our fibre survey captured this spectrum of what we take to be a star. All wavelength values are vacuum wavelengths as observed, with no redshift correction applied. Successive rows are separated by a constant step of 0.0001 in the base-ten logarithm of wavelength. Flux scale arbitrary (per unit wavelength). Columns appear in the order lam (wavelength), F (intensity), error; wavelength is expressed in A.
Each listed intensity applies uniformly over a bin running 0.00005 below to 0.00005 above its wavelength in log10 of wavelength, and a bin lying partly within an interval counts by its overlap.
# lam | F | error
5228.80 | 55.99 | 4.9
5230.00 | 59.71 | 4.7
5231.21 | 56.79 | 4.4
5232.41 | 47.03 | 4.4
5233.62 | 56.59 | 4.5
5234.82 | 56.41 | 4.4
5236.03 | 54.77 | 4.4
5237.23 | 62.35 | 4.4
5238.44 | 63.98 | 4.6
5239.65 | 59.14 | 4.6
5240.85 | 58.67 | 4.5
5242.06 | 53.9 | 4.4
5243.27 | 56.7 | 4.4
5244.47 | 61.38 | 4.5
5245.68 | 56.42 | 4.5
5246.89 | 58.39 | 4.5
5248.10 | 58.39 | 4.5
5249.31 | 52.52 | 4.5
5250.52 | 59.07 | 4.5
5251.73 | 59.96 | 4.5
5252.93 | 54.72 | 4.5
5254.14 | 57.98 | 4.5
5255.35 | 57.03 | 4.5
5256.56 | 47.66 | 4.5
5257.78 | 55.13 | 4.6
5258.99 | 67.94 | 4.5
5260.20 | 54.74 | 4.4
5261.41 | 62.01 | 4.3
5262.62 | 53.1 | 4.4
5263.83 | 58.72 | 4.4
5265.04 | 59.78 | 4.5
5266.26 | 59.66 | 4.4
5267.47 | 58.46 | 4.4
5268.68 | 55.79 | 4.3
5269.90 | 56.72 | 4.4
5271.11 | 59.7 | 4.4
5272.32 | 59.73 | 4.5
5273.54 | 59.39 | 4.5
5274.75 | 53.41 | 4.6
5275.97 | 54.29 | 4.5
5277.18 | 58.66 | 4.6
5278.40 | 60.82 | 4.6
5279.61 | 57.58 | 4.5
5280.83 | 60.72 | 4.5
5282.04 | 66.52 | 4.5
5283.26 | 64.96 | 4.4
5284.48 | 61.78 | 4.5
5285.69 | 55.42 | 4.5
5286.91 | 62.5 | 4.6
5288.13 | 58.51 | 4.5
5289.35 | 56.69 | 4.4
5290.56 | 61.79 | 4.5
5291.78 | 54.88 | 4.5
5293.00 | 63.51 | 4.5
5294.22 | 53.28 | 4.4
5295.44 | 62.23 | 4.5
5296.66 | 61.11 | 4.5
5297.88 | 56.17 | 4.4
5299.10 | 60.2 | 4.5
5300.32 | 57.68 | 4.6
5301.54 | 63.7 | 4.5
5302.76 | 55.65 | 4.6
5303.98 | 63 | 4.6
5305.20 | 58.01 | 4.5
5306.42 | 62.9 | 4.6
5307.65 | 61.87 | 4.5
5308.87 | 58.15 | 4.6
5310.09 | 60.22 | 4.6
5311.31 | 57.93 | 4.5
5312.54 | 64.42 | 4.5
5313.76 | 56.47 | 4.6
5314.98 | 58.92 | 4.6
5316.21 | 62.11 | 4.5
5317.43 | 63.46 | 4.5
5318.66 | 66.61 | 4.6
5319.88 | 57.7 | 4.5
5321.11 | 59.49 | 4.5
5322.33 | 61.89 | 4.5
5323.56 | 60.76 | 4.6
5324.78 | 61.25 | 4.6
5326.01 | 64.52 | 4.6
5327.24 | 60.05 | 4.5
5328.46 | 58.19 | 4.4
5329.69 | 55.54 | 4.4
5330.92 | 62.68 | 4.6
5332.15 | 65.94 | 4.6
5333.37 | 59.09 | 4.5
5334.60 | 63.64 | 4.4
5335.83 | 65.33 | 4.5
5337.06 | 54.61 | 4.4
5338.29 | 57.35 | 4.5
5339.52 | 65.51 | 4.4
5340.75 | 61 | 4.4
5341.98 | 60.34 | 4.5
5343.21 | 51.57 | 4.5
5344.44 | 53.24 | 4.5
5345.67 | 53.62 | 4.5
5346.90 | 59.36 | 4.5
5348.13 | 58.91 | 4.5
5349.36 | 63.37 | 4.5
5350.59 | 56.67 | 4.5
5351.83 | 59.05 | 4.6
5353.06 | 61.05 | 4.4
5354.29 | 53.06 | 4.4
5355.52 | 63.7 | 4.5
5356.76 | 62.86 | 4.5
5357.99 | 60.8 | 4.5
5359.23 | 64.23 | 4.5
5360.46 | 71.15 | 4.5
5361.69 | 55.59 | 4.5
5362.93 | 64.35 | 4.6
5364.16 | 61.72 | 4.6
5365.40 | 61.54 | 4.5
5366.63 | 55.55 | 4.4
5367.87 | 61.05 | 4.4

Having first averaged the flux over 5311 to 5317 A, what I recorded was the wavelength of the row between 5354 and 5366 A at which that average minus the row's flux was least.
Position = 5360.46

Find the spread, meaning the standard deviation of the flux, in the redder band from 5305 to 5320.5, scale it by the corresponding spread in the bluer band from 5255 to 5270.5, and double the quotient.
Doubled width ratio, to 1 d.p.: 1.3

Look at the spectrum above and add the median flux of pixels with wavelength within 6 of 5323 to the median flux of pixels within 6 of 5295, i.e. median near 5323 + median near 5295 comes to 119.9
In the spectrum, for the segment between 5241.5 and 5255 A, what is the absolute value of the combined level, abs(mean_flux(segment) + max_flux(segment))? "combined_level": 119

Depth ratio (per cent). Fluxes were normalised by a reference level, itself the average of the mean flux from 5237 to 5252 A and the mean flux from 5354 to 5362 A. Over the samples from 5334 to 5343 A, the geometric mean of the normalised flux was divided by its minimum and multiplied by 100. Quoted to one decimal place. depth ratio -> 111.7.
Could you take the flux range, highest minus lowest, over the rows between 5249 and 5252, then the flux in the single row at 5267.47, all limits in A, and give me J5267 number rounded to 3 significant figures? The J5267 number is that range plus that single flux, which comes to 65.9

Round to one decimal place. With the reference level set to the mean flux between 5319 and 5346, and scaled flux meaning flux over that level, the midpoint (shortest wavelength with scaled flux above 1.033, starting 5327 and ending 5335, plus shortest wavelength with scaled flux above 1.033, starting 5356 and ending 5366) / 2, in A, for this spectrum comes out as 5343.8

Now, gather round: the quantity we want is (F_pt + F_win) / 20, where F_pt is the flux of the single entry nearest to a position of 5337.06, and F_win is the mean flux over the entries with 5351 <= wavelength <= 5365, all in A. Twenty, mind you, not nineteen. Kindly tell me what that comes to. 5.81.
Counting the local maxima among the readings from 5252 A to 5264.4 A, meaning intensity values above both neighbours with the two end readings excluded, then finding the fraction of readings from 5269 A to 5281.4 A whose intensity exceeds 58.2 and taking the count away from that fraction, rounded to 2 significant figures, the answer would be -2.4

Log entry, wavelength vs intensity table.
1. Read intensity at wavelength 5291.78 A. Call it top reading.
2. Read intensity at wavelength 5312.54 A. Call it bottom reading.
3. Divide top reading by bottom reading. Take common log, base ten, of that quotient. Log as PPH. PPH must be -0.07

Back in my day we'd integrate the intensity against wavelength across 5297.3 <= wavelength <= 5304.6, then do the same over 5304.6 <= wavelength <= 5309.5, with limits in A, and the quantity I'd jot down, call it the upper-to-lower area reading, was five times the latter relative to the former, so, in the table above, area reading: 3.4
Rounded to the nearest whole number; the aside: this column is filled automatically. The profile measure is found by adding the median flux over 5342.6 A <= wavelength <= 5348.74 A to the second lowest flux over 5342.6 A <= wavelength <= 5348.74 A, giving 107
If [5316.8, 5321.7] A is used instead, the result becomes 121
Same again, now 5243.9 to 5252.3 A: 115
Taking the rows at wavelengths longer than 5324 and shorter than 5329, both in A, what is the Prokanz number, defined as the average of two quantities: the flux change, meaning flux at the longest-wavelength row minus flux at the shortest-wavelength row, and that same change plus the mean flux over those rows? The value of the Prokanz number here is 27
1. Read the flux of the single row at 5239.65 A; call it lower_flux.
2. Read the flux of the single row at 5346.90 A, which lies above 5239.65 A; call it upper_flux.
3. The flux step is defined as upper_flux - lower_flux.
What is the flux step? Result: 0.2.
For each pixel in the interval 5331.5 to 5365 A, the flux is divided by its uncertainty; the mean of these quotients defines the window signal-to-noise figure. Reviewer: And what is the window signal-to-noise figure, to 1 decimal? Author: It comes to 13.4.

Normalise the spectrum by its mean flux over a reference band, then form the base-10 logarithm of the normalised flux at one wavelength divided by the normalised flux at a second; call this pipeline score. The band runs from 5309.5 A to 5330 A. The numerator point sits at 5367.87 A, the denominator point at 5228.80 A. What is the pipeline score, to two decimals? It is 0.04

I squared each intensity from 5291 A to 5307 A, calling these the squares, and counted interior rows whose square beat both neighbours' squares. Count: 5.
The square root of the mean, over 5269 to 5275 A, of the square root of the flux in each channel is 2.76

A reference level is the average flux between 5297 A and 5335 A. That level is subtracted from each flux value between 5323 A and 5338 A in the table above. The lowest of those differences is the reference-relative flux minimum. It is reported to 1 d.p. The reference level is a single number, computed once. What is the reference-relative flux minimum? -6.0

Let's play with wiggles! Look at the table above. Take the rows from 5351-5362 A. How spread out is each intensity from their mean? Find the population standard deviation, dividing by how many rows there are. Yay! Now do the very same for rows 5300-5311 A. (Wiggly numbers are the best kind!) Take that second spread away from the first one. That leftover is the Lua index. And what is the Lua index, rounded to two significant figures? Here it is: 2.2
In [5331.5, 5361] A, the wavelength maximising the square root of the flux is 5360.46 A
